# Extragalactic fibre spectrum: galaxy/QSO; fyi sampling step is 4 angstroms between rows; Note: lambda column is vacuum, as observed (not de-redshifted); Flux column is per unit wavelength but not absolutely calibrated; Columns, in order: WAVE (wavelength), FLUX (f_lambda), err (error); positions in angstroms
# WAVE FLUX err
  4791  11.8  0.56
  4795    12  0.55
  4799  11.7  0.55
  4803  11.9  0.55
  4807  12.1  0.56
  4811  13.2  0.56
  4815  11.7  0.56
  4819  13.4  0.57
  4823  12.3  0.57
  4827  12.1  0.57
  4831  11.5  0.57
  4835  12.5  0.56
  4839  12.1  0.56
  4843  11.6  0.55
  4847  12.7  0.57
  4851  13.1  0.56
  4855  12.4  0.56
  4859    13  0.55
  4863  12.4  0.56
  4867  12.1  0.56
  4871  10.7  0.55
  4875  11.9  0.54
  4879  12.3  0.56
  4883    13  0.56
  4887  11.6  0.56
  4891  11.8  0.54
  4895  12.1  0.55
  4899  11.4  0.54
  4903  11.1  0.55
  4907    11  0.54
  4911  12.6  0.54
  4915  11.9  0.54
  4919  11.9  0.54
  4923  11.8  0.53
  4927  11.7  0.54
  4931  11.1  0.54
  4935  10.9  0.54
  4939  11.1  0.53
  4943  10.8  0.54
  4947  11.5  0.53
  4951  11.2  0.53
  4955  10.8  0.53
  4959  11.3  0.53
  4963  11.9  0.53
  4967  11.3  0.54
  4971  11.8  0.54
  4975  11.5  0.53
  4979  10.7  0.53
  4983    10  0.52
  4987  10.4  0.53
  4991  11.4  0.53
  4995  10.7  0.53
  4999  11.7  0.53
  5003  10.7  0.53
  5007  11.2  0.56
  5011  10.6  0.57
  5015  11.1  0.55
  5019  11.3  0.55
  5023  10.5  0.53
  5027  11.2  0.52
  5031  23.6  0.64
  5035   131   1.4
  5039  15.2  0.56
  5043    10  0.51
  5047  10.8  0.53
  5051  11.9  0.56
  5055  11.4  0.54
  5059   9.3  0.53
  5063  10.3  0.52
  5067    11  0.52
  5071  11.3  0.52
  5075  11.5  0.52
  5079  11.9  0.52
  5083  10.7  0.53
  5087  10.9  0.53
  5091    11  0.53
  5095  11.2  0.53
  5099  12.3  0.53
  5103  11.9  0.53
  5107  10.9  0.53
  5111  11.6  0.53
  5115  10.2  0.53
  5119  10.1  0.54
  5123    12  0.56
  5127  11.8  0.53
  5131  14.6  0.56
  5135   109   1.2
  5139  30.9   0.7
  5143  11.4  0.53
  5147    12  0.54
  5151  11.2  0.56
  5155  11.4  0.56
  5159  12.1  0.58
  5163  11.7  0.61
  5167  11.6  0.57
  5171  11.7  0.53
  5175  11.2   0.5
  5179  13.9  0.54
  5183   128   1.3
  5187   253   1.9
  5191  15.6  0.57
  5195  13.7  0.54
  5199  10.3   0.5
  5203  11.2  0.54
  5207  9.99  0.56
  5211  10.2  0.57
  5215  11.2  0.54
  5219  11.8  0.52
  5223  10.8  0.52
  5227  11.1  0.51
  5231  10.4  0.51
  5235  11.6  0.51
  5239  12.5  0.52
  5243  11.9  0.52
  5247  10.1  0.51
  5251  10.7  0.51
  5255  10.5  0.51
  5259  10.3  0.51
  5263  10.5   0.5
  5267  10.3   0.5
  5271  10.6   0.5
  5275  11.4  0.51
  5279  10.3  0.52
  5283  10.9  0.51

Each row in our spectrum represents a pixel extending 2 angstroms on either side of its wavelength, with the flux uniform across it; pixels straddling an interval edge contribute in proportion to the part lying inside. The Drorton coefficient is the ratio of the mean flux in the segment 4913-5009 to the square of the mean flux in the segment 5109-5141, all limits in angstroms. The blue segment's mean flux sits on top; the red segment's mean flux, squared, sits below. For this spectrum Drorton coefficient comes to 0.016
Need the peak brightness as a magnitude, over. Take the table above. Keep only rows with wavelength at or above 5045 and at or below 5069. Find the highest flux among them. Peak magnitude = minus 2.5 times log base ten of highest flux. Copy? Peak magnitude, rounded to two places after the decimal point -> -2.69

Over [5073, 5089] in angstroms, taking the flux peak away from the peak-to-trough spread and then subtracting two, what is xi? -12.7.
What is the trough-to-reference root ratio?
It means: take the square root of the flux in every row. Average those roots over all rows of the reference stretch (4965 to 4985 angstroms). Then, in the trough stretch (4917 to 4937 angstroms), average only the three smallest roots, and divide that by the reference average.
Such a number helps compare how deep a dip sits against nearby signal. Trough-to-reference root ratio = 1.01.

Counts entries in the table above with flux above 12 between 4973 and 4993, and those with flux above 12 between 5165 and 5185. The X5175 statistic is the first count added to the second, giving 2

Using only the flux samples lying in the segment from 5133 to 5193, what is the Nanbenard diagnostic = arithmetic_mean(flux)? 43.6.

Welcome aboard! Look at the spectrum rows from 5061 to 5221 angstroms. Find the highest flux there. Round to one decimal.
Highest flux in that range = 253.0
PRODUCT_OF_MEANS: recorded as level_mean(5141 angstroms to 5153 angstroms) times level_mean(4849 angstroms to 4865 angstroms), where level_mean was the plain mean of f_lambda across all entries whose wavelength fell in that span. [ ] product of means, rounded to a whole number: 147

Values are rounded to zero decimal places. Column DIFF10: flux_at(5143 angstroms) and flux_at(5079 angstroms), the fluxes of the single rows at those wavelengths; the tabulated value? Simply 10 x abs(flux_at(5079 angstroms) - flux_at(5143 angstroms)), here 5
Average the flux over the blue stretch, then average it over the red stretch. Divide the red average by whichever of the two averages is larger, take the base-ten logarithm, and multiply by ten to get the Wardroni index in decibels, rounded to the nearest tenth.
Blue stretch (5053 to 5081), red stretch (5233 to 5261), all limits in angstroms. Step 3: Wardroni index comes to 0.0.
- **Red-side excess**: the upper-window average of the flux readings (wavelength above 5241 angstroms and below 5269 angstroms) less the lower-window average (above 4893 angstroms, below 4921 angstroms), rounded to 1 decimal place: -1.1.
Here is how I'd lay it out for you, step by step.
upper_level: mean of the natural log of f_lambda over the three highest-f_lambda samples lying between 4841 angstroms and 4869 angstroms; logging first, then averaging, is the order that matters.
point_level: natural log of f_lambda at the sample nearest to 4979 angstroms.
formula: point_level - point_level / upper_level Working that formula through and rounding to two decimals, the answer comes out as 1.44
